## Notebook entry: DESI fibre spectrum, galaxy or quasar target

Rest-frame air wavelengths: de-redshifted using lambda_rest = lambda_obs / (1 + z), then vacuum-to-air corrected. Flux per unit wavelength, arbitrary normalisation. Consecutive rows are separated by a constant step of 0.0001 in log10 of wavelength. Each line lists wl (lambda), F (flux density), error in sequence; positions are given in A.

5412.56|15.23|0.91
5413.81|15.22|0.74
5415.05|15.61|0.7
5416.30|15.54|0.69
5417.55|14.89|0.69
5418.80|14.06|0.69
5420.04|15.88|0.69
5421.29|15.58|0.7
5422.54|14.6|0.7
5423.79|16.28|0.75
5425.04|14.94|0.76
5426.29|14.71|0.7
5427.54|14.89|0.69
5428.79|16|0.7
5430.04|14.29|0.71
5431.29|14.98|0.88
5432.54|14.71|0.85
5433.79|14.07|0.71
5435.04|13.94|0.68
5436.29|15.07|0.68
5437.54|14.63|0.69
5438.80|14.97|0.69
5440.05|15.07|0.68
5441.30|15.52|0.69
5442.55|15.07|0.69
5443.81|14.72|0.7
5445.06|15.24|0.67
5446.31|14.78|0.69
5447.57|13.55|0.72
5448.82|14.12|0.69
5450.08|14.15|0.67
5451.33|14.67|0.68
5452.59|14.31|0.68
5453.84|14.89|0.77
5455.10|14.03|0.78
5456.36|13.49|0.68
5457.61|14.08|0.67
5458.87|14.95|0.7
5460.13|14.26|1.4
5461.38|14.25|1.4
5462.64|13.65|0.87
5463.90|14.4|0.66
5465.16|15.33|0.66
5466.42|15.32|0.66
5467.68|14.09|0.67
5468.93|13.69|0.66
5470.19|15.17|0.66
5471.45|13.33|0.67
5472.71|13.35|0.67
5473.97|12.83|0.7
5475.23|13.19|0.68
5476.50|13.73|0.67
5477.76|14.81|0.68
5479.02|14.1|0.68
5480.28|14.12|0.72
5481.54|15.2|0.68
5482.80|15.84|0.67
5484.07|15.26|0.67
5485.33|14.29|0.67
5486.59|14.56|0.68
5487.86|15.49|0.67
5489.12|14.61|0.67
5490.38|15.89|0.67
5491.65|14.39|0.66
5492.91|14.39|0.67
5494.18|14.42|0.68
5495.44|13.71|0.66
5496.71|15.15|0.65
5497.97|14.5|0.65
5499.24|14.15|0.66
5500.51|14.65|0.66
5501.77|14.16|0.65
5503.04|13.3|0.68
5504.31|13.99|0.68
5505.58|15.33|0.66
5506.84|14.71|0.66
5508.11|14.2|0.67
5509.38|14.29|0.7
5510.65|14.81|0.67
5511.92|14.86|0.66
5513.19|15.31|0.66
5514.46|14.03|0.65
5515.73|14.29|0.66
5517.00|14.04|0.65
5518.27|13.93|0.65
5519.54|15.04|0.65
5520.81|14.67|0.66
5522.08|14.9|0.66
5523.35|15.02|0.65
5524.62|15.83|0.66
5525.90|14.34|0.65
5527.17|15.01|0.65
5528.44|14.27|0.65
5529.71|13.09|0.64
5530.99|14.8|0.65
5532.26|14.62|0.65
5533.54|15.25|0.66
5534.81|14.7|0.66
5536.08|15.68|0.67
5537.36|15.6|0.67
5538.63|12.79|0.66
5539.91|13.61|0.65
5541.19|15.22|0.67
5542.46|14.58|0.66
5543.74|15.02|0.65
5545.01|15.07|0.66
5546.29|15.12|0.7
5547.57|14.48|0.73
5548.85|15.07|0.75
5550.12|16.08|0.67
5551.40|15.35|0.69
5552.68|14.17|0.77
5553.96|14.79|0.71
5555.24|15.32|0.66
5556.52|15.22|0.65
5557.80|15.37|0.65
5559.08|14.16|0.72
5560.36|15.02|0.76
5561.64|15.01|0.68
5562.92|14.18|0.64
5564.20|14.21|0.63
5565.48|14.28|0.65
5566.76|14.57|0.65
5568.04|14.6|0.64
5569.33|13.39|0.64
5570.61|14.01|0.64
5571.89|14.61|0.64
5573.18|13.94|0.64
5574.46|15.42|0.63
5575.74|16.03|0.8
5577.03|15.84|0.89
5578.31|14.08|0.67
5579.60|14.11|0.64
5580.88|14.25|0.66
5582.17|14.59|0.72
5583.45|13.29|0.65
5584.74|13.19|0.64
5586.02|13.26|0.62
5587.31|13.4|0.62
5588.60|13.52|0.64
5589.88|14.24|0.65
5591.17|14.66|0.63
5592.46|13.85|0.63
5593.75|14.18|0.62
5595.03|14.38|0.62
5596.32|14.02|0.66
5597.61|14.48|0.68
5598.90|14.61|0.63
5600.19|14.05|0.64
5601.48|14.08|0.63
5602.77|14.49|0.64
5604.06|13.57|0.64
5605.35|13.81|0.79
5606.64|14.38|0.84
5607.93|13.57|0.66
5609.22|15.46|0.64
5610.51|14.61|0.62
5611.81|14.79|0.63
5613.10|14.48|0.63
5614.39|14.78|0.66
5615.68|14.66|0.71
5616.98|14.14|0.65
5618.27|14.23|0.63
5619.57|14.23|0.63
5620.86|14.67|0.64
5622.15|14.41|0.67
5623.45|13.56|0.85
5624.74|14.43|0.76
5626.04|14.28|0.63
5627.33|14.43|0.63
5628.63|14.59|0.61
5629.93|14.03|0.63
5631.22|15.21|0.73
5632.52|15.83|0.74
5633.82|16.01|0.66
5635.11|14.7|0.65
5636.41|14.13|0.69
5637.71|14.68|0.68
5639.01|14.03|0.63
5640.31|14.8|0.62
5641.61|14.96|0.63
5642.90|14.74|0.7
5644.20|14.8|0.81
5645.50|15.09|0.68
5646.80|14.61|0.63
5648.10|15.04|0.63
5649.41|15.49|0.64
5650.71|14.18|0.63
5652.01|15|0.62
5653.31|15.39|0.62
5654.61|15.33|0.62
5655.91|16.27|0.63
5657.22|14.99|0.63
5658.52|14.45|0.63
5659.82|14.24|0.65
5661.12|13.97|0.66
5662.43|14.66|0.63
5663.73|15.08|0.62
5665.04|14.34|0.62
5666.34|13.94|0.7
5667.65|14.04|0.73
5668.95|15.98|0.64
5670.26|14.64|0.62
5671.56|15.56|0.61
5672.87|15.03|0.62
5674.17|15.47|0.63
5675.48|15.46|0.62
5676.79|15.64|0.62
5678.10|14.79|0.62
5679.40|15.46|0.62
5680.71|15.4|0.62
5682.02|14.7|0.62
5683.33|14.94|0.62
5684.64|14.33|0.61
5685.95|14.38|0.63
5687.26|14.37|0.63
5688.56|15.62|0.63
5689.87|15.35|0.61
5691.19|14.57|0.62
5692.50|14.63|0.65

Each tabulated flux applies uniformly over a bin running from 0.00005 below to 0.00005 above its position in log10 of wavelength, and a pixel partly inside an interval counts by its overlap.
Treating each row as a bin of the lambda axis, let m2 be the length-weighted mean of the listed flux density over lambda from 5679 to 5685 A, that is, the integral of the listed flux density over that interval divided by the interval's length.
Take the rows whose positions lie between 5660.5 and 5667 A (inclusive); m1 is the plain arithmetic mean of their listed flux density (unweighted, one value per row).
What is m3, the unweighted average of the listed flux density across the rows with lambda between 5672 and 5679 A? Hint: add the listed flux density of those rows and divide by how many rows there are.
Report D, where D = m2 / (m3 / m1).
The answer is 14.1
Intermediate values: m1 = 14.4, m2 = 15.0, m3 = 15.3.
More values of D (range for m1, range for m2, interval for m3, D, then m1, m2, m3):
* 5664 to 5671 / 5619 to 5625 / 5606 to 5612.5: 14.3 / 14.6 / 14.3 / 14.6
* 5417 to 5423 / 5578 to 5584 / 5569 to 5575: 14.8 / 15.0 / 14.1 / 14.3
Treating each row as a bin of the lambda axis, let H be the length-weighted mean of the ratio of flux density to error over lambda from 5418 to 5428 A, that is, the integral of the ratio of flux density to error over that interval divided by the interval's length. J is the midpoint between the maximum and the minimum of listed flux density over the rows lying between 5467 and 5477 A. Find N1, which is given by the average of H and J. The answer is 17.7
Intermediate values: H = 21.3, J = 14.0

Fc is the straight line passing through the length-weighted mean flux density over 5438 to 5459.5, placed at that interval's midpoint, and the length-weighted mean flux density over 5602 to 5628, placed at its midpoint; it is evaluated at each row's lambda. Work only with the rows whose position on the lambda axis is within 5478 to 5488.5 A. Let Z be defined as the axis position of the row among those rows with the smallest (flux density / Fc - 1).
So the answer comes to 5479.02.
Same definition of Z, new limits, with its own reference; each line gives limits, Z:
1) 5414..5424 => 5418.80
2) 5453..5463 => 5456.36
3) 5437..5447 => 5437.54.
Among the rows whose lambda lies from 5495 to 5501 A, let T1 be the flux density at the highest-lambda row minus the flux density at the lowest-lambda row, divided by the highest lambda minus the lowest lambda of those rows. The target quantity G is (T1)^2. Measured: 0.034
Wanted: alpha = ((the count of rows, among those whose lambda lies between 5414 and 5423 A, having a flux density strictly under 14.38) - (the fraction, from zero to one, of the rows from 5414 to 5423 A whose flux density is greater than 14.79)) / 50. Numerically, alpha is 0.01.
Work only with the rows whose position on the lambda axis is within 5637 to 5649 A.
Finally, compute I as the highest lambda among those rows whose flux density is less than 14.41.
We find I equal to 5639.01 A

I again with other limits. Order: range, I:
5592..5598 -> 5596.32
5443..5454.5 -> 5452.59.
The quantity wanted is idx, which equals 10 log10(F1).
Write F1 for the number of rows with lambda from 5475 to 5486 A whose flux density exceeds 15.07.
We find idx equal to 5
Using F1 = 3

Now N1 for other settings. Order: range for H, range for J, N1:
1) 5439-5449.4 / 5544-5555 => 18.3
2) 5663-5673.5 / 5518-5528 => 19.0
